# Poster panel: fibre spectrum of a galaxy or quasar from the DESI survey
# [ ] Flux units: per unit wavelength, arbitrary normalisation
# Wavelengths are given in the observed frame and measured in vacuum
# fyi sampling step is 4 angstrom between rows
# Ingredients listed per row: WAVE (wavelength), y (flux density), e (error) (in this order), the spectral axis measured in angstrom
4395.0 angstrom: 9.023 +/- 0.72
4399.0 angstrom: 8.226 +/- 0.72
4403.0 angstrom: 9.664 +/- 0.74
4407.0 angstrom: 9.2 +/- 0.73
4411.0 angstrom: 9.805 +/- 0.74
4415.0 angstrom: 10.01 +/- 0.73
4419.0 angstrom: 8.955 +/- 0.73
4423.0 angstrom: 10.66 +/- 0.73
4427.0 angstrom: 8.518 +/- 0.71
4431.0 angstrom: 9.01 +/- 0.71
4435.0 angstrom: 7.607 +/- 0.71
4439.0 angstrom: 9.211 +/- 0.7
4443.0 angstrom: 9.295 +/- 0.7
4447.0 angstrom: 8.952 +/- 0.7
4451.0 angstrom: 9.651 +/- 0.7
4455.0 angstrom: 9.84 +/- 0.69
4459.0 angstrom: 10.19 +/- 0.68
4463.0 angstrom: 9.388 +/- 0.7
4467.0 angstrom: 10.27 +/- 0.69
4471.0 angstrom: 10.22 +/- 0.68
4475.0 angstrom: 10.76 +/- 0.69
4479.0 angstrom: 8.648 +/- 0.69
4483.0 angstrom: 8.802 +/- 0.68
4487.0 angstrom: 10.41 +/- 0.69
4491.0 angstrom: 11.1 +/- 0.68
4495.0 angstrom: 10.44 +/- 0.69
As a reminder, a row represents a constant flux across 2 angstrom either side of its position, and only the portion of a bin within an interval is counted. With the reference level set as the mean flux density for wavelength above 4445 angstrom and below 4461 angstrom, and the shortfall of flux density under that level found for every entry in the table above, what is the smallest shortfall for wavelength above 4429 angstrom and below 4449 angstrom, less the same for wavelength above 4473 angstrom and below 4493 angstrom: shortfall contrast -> 1.8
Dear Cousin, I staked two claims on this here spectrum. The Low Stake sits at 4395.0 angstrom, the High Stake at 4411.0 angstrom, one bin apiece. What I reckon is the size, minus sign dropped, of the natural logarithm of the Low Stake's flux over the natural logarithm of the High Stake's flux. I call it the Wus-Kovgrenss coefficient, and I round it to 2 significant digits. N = 0.96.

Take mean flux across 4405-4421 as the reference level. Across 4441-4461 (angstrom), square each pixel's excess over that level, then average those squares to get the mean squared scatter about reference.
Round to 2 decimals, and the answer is 0.19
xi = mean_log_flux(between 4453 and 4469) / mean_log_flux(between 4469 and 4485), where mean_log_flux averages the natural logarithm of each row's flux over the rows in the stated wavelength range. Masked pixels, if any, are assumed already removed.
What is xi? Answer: 1.02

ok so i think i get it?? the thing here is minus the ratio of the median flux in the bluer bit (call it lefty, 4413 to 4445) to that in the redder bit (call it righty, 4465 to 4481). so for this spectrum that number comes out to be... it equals -0.89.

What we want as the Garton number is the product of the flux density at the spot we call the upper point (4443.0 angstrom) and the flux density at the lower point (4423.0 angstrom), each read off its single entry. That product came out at 99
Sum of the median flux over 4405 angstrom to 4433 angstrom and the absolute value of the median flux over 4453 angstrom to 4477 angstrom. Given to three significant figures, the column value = 19.4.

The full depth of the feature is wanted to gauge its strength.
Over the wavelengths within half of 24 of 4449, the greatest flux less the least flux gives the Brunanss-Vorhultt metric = 1.2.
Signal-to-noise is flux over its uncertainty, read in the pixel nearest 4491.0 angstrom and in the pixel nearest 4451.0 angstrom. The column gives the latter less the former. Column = -2.5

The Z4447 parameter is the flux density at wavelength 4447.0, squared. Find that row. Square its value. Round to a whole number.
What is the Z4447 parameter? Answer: 80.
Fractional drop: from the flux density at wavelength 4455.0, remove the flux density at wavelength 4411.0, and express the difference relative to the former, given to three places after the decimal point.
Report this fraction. 0.004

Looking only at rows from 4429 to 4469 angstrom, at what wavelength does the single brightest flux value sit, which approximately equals 4467.0 angstrom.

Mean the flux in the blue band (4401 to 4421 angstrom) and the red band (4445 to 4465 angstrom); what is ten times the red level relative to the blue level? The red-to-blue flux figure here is 10.1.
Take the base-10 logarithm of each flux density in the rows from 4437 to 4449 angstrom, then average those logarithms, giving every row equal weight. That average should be 0.961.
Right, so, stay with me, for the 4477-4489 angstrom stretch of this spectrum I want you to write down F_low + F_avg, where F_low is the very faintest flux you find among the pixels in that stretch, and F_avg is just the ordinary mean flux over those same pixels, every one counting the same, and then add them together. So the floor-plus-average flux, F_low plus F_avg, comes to 17.9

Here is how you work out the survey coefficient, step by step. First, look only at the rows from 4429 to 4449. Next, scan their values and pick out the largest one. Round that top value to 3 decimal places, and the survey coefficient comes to 9.295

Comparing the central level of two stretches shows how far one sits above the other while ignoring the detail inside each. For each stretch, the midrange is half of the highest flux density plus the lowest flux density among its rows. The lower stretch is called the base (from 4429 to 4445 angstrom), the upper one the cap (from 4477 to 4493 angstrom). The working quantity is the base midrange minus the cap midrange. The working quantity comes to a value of -1.4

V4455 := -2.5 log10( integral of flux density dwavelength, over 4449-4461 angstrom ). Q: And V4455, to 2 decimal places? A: -5.19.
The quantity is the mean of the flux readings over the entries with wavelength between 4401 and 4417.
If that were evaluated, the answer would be 9.7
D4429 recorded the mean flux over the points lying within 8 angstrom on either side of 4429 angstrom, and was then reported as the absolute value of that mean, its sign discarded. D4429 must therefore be 8.95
